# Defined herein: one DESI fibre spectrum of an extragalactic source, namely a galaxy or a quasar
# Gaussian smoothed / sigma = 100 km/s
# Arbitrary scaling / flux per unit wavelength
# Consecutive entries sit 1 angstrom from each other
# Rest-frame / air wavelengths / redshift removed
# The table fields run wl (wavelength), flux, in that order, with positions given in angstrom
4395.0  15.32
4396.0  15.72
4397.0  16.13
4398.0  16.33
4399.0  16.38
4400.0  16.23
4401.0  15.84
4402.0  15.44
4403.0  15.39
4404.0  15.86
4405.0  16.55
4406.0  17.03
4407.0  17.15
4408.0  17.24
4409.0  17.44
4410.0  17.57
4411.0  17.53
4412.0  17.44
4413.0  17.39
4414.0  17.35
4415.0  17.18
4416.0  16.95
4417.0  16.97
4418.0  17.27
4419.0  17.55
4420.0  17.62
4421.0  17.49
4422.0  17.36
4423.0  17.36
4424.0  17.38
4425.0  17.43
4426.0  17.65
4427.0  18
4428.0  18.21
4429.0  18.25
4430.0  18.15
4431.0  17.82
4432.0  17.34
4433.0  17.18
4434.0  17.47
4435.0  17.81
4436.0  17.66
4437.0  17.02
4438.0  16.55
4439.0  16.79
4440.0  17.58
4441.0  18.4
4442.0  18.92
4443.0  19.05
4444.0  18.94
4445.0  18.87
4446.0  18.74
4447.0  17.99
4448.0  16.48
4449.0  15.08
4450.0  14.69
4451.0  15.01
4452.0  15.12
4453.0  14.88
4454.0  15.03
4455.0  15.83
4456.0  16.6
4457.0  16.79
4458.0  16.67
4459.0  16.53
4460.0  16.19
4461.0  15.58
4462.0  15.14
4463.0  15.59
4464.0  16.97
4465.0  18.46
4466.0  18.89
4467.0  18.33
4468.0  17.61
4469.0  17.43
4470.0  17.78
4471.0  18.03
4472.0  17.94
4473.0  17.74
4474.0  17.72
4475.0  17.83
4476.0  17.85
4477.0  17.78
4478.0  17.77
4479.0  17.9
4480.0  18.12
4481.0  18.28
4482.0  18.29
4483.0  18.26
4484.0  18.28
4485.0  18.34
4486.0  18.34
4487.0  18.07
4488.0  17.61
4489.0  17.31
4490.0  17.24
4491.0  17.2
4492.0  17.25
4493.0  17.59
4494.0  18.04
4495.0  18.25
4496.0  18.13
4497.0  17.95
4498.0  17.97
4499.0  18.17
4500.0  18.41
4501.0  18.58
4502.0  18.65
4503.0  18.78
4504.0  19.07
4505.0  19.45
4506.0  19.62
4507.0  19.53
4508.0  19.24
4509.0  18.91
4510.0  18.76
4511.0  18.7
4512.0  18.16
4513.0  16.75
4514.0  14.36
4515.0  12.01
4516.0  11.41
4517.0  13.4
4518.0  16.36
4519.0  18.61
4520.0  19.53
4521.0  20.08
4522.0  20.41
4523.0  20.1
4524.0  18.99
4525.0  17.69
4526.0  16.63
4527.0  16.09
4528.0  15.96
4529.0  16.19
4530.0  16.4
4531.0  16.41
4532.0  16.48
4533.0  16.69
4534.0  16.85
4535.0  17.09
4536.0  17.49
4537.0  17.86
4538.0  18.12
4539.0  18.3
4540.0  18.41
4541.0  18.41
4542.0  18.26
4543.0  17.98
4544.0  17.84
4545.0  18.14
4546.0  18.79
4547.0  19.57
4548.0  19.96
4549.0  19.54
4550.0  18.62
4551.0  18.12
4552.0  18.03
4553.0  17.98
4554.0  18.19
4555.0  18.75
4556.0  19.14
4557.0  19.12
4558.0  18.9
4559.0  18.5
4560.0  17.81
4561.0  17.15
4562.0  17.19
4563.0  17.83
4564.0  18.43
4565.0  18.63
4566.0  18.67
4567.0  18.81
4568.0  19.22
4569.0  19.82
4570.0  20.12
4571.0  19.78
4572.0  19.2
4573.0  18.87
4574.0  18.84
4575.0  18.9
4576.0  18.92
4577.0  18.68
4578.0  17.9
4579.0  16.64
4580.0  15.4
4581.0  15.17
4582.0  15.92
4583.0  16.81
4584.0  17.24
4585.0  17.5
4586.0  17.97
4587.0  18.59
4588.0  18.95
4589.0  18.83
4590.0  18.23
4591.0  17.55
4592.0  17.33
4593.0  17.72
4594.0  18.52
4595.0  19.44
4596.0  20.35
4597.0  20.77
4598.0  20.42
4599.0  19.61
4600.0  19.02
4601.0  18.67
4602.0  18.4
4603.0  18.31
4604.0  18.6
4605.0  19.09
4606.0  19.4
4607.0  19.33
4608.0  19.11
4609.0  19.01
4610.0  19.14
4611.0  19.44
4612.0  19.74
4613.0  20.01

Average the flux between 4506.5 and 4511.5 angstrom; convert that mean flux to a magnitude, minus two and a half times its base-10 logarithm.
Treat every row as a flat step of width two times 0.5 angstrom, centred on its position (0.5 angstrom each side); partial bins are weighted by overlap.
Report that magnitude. -3.20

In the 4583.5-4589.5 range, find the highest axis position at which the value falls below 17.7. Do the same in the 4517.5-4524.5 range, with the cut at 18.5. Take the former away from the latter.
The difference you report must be -67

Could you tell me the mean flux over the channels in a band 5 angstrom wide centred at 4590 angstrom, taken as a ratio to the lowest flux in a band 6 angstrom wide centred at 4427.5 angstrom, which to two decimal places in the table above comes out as 1.04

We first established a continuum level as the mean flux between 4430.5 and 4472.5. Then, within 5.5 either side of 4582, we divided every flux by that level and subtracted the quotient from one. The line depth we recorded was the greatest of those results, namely 0.11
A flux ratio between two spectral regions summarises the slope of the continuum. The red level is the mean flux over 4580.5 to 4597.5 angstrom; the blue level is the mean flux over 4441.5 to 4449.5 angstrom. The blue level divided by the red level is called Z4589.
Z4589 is 1.00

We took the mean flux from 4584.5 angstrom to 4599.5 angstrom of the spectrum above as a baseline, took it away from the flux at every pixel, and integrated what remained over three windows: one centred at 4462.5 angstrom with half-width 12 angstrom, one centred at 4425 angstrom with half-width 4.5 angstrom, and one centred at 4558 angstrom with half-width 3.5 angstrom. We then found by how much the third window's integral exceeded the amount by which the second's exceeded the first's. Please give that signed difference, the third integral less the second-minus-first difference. -41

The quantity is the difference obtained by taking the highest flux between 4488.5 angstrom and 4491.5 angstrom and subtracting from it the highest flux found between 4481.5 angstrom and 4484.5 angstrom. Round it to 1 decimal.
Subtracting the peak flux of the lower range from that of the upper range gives -1.0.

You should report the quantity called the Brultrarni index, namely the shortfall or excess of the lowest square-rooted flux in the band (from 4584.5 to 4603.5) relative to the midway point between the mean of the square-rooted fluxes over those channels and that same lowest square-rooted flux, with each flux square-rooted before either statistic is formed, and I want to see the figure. -0.08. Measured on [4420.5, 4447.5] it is -0.08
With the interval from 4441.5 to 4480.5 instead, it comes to -0.15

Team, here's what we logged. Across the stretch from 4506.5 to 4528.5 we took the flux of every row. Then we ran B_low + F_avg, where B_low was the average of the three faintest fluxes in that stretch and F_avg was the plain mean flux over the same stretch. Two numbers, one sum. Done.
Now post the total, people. 29.6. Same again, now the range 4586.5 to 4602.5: 36.4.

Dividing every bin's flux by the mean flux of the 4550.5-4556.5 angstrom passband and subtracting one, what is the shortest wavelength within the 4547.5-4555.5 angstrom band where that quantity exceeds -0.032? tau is 4548.0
